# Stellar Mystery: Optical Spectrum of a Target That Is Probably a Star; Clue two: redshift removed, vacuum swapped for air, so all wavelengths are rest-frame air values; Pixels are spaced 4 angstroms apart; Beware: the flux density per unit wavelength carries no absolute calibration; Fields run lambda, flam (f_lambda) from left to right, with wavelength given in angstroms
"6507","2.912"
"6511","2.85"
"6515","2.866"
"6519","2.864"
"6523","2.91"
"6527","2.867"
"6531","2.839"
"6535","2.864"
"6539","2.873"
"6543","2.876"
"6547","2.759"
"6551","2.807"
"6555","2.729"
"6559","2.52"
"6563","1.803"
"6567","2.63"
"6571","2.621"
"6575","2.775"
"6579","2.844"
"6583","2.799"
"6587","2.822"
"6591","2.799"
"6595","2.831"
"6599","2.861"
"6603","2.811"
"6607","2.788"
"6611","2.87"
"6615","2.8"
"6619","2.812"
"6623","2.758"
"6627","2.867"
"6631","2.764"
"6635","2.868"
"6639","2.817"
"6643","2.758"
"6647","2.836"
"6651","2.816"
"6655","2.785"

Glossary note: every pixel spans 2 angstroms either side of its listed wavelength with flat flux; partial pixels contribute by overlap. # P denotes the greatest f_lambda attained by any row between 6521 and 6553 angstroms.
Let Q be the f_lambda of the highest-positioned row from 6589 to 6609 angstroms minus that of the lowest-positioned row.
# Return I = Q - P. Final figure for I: -2.92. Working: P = 2.91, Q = -0.01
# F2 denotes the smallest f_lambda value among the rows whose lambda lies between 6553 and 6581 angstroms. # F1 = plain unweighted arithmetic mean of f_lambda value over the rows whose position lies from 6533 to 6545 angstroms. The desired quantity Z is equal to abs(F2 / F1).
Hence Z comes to 0.63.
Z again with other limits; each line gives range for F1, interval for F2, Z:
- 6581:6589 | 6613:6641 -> 0.98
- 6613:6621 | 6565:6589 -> 0.93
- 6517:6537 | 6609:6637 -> 0.96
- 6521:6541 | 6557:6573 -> 0.63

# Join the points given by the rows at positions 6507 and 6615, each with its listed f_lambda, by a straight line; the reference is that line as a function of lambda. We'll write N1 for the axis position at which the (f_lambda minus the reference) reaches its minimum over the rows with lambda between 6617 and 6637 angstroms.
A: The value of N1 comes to 6623 angstroms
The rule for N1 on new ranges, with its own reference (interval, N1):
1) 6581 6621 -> 6583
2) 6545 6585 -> 6563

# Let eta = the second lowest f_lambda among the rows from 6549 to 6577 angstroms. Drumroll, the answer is 2.52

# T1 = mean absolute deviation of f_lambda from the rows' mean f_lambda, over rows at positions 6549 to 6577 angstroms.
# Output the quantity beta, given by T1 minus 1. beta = -0.775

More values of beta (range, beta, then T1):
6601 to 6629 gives -0.970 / 0.030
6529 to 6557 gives -0.952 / 0.048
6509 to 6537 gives -0.987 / 0.013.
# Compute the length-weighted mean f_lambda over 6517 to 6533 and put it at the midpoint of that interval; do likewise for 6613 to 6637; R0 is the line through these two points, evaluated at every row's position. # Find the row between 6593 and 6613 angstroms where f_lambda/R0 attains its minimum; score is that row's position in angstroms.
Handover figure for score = 6607 angstroms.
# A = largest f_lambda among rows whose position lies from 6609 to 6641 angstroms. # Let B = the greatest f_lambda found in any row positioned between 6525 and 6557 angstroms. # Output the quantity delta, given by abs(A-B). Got 0.006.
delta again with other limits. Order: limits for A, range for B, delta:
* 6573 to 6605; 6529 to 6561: 0.015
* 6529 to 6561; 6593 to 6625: 0.006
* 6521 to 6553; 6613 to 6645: 0.042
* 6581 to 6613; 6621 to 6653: 0.002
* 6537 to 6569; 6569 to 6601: 0.015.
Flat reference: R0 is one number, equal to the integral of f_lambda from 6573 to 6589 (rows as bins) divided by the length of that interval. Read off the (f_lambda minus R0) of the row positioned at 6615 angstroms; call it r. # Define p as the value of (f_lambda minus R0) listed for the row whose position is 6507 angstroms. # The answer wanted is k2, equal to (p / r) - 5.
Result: -15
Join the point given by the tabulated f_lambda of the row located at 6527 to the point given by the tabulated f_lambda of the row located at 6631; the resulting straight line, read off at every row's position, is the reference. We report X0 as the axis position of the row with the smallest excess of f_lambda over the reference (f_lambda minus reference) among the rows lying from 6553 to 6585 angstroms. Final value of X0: 6563 angstroms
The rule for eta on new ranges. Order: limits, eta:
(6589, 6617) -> 2.799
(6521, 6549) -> 2.839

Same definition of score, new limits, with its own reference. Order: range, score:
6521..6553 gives 6547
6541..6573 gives 6563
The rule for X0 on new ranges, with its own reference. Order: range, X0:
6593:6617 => 6607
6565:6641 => 6571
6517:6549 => 6547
